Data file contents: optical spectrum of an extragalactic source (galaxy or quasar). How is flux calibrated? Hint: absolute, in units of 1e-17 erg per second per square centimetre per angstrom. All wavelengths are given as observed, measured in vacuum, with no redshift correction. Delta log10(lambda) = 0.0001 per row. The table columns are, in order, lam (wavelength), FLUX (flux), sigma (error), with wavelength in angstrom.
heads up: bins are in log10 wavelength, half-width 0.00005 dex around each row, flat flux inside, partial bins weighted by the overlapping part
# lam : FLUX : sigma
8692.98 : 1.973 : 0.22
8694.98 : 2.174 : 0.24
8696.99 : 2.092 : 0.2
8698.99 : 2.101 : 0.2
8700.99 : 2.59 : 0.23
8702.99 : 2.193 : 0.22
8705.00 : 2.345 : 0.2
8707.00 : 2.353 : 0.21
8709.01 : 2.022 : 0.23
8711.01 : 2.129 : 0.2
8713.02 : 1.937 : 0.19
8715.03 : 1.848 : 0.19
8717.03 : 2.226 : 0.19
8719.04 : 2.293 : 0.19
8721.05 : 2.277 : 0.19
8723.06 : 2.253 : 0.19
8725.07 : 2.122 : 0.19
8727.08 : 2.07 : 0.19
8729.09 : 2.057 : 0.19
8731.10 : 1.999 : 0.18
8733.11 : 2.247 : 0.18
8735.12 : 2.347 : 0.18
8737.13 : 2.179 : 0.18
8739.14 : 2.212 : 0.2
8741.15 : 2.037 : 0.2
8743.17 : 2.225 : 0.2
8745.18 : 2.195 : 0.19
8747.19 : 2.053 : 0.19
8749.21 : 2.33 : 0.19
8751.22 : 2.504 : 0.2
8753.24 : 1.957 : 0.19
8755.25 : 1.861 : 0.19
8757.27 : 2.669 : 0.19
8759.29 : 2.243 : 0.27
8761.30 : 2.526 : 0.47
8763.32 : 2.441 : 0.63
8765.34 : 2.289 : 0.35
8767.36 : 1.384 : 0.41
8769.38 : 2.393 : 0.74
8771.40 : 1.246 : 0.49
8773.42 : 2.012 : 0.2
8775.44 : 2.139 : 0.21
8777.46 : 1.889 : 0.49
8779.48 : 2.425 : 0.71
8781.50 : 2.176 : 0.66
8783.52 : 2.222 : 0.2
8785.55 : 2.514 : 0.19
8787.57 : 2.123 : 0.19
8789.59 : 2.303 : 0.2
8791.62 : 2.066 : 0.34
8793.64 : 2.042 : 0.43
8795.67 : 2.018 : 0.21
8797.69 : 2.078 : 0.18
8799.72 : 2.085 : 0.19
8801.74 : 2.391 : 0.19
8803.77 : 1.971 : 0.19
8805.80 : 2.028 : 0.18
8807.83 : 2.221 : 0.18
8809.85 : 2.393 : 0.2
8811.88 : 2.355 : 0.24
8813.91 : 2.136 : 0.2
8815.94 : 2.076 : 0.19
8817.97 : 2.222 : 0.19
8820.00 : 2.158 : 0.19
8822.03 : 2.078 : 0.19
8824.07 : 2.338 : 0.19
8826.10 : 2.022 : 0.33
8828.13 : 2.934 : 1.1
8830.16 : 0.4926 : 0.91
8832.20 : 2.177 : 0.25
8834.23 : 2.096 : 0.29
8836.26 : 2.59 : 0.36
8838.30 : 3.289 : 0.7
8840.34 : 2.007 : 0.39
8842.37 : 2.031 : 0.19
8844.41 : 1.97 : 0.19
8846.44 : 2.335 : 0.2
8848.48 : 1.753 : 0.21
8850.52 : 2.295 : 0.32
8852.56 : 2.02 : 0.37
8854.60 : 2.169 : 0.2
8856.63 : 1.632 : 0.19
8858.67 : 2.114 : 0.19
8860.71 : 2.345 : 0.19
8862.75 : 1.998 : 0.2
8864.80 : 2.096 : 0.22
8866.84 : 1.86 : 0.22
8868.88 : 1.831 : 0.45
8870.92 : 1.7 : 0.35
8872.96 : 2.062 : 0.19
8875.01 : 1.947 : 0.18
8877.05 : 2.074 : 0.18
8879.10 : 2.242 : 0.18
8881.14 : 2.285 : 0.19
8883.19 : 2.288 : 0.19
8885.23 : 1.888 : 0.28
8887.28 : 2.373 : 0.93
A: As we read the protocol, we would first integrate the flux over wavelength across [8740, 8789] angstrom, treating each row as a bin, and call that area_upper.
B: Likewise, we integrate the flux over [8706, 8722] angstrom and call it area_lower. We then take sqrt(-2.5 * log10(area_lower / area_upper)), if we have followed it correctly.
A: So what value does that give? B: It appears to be 1.1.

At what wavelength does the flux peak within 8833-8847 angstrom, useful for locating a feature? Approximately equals 8838.30 angstrom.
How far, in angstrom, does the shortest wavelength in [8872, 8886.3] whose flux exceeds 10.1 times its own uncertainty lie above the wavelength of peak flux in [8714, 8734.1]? 153.9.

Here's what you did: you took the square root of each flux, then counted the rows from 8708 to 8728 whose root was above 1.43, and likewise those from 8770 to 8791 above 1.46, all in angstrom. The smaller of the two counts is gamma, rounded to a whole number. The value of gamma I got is 6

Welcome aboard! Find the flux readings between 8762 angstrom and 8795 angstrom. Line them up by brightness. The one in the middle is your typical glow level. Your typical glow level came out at 2.16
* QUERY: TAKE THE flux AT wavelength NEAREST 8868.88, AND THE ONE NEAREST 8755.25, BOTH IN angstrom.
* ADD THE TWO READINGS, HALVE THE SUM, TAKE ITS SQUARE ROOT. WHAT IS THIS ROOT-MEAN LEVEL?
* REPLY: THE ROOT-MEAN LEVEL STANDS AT 1.36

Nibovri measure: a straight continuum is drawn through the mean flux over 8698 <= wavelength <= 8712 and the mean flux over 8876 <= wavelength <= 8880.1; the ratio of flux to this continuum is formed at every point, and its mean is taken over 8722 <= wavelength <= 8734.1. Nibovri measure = 0.95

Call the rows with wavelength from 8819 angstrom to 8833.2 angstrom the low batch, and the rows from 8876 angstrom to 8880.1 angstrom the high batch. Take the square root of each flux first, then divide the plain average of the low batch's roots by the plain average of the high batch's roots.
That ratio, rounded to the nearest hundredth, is 0.95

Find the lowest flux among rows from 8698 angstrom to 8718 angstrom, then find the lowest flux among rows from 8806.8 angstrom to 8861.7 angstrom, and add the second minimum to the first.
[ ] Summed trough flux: 2.3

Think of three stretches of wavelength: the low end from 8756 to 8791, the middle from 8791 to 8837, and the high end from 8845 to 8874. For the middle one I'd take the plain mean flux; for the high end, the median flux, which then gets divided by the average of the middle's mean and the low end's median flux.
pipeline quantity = 0.93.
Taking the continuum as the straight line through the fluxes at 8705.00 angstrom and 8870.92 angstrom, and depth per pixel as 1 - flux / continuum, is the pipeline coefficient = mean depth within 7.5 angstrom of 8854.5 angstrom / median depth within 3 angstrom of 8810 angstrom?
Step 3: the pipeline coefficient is 1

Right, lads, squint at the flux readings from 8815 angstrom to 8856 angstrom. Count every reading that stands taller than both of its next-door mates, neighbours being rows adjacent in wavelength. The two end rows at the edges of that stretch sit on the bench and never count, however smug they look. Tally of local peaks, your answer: 8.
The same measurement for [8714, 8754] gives 5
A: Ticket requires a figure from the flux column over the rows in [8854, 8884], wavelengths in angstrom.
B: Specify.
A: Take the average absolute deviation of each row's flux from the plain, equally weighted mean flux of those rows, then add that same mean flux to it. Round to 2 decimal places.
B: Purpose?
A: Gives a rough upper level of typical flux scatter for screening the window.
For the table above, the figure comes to 2.21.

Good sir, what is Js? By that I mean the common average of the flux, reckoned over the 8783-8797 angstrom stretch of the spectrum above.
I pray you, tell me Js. 2.18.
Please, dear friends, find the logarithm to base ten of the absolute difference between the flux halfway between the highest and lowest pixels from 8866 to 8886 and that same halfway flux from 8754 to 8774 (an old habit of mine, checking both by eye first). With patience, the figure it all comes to -1.4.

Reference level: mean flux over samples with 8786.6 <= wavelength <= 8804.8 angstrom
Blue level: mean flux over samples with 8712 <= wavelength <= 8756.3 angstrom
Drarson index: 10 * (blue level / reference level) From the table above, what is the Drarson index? 10.1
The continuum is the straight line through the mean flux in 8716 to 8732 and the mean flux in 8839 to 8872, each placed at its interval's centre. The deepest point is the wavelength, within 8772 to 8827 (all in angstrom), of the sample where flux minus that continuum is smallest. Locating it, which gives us 8777.46 angstrom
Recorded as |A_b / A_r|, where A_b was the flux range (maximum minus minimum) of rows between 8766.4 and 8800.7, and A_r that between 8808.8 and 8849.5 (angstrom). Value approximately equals 0.45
